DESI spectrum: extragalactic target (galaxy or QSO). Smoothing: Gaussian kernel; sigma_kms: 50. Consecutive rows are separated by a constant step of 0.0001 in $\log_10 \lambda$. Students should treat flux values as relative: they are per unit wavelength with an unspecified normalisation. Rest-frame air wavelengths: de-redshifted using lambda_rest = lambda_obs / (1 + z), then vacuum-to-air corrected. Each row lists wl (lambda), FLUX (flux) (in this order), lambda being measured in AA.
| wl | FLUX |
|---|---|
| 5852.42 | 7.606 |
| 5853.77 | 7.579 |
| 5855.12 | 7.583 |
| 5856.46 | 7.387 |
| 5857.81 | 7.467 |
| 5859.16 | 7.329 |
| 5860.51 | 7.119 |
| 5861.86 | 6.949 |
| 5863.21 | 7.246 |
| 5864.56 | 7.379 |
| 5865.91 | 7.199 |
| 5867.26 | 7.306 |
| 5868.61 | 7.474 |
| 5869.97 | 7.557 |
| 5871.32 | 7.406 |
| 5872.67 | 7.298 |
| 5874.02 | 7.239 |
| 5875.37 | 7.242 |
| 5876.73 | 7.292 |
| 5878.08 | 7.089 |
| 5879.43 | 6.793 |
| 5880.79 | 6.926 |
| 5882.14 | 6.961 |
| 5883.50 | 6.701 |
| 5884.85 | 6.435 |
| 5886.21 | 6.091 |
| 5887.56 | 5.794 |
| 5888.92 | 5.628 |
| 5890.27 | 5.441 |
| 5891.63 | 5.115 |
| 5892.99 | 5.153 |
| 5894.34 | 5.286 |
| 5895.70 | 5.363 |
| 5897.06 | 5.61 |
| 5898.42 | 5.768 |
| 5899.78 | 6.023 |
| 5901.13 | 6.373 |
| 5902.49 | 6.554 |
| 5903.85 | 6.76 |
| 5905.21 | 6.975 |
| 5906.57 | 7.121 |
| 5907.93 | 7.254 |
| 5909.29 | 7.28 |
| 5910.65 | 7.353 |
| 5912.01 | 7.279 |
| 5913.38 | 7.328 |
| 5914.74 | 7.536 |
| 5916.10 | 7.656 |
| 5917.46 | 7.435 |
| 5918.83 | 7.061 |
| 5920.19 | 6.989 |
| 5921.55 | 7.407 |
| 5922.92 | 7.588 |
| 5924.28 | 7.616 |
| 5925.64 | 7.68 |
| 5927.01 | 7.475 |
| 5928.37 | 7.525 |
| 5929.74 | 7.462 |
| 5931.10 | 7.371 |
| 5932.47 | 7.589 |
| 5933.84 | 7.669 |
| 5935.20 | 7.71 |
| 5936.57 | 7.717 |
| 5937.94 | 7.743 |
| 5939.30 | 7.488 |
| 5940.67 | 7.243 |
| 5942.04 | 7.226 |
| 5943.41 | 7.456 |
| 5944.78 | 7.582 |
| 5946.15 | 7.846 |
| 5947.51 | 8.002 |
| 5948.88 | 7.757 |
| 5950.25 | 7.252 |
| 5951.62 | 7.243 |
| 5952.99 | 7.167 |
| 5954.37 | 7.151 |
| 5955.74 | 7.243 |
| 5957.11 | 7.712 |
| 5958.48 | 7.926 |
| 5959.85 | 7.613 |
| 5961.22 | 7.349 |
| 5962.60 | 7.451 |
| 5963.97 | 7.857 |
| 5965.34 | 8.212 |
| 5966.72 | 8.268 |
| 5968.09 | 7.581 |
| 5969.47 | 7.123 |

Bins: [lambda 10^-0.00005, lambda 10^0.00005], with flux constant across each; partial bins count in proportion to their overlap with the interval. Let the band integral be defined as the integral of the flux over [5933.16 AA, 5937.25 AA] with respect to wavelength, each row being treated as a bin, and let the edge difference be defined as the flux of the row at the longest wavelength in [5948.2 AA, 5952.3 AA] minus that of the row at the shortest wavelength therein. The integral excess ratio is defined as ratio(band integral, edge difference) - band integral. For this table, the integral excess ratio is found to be -93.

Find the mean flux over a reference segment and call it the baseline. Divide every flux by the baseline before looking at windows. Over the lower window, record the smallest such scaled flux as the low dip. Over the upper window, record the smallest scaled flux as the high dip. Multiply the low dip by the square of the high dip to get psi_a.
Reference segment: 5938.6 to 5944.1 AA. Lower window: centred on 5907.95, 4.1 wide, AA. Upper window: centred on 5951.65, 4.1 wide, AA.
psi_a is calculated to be 0.92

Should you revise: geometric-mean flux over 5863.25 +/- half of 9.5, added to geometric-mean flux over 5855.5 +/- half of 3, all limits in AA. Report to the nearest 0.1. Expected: 14.7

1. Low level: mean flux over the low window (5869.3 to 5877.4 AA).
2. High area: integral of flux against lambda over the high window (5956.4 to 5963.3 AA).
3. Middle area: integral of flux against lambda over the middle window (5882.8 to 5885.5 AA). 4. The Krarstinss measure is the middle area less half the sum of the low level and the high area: -12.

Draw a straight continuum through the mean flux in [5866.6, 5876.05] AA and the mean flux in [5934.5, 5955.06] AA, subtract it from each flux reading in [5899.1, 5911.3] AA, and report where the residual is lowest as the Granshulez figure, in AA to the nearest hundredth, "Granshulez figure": 5899.78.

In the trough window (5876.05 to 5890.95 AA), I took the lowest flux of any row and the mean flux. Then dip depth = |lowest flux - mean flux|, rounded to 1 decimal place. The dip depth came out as 1.0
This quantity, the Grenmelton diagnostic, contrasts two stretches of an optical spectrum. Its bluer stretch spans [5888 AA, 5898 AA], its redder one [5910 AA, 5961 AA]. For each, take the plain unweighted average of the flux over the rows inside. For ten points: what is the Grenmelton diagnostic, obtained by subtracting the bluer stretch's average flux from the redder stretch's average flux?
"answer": 2.1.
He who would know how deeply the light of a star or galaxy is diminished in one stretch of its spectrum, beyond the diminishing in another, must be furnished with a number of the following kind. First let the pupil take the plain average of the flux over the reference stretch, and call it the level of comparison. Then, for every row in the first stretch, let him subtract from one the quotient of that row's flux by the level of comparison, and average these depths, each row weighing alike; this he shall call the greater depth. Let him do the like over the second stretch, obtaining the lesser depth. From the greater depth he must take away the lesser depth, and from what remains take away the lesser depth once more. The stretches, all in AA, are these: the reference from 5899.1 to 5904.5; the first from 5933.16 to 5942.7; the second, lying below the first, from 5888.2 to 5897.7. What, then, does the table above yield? -0.50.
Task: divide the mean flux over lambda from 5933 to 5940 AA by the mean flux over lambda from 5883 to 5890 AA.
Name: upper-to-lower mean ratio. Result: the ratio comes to 1.3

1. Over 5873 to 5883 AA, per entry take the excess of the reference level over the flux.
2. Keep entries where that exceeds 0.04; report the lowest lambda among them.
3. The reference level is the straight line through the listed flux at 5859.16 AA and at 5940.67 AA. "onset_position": 5874.02 AA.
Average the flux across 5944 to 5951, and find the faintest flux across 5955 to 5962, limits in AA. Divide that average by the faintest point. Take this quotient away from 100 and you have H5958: 98.9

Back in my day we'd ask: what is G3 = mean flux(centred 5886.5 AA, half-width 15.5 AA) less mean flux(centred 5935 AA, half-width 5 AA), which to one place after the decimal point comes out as -1.3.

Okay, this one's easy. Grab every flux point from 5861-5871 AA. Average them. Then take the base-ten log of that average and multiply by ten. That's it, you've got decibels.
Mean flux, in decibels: 8.63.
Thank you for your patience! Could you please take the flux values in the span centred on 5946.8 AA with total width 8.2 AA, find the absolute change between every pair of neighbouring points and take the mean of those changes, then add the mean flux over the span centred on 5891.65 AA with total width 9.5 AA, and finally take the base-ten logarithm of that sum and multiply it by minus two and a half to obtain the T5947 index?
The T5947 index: -1.88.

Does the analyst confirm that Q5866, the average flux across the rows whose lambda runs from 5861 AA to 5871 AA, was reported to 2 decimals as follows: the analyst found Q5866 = 7.30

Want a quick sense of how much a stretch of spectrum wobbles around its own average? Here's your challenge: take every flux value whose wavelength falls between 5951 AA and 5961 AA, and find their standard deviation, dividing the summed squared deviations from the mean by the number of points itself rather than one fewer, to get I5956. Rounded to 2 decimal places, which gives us 0.29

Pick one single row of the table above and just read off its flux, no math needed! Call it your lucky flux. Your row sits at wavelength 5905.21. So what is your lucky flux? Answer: 6.975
